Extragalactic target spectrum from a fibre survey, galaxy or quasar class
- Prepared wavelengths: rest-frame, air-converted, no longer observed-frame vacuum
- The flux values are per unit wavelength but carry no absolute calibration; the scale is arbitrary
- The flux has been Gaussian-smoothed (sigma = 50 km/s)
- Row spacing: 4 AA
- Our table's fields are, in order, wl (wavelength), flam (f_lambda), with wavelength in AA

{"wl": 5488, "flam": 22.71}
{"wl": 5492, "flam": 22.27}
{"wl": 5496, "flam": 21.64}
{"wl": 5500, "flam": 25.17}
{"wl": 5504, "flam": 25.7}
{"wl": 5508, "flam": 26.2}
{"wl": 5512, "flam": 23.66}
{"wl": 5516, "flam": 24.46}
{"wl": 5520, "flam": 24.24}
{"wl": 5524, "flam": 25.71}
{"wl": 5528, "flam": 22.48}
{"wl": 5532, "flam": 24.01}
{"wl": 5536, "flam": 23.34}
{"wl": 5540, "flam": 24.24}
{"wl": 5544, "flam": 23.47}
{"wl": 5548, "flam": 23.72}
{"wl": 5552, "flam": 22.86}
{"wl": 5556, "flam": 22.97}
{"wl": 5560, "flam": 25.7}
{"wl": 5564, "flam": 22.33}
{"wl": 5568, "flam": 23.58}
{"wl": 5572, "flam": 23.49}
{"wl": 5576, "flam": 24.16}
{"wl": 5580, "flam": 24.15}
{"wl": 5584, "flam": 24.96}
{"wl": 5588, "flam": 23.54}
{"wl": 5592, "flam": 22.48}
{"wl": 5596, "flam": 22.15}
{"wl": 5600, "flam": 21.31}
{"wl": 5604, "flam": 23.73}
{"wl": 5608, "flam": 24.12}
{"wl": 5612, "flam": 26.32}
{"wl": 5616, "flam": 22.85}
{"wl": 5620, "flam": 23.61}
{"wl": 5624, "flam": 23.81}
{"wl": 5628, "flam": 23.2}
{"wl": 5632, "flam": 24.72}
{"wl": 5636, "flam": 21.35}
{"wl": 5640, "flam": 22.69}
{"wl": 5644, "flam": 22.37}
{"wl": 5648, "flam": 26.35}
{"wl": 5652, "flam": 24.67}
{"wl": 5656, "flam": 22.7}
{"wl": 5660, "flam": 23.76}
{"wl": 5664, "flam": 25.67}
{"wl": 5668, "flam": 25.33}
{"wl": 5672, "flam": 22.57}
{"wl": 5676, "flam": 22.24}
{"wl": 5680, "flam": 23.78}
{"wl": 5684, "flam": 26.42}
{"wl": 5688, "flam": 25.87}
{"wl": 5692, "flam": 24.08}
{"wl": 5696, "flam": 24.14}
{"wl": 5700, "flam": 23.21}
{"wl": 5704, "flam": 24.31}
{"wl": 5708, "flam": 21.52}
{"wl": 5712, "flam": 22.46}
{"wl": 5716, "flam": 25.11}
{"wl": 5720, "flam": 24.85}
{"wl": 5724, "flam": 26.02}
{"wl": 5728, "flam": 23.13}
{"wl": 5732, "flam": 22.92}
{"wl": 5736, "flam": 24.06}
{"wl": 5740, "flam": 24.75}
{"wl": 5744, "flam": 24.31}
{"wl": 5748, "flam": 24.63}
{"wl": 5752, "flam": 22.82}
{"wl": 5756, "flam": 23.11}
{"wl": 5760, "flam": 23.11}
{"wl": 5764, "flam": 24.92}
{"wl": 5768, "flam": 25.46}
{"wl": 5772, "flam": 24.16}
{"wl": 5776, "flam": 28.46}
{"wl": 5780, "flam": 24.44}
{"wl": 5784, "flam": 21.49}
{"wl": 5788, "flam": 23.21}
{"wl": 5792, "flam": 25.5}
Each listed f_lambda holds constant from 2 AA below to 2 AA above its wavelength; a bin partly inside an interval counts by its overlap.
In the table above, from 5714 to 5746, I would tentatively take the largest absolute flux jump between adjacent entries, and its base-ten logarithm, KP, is 0.461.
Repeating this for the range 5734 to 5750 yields -0.161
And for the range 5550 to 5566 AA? 0.528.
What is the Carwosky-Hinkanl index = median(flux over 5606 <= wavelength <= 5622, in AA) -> 23.9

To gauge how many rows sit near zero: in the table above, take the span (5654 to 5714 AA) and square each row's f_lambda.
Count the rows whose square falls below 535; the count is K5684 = 5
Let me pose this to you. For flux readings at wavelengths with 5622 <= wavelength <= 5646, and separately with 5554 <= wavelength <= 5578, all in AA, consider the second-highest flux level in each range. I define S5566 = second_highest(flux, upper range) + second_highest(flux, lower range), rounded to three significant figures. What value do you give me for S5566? 48.0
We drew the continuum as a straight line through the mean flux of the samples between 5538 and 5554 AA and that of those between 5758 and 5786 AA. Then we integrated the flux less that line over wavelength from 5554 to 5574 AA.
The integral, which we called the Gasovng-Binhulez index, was -1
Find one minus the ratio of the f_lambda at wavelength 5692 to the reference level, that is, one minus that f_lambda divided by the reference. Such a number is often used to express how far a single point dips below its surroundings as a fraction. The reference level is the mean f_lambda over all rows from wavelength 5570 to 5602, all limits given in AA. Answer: -0.03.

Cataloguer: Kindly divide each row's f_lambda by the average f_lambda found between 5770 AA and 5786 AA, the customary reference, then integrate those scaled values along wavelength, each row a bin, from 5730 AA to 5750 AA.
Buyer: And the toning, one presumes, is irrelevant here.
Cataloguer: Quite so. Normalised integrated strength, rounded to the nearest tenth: 19.6 AA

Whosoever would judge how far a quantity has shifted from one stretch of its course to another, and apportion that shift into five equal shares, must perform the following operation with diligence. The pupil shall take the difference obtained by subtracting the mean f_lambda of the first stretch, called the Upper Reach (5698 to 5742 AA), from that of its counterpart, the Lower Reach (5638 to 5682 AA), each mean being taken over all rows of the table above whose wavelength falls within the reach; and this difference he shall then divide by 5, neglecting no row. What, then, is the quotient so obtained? -0.004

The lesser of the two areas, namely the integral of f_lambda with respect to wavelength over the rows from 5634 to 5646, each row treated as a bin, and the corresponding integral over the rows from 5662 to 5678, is 266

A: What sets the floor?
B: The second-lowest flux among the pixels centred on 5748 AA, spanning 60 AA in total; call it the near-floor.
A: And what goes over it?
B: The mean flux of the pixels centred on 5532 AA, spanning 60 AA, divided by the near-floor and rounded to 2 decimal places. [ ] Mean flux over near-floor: 1.06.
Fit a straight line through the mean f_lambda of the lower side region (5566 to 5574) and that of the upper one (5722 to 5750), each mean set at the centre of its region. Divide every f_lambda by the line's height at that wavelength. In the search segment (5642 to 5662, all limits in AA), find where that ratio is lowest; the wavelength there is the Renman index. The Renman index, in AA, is 5644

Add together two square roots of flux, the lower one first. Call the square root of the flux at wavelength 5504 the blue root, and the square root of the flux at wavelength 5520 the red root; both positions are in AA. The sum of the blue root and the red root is 10.0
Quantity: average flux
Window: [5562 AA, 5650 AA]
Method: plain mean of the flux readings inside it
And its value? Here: 23.5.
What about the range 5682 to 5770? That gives 24.1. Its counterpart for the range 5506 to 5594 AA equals 23.9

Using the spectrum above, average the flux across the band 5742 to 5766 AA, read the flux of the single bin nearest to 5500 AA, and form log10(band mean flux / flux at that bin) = -0.024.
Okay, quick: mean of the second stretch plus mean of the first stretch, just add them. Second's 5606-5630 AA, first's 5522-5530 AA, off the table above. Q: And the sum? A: 48.1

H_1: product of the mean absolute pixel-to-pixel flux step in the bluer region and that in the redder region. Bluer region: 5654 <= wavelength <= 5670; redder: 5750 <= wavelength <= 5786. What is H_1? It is 2.1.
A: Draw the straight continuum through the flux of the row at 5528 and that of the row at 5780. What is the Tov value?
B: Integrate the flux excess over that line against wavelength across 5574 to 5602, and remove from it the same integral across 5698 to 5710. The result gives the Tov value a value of 19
